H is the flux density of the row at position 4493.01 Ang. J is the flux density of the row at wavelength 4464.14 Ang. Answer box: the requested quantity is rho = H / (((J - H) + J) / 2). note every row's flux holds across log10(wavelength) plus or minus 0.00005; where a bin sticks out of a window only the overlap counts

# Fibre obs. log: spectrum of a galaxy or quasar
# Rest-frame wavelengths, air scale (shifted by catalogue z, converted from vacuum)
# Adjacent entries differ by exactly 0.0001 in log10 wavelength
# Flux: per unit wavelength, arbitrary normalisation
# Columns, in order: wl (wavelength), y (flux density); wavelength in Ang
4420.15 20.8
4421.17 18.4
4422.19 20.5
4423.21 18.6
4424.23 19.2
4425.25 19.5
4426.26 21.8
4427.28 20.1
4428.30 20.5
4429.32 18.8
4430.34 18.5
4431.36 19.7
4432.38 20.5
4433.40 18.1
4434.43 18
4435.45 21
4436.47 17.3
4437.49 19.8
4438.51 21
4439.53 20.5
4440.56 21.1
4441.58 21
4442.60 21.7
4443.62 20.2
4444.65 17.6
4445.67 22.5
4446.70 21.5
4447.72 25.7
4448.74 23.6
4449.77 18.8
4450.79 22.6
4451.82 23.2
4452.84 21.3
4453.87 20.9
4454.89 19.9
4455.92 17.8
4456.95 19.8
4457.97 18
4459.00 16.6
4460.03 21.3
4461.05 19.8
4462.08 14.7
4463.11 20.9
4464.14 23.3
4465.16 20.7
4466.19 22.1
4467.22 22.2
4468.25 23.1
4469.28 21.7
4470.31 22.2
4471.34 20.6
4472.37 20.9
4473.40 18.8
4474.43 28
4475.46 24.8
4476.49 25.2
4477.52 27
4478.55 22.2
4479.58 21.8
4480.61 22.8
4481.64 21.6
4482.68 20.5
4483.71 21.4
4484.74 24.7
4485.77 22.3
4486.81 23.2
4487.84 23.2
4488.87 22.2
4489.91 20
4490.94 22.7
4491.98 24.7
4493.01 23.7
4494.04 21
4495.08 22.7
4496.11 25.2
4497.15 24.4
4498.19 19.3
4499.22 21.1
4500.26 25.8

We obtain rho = 2.1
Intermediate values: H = 23.7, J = 23.3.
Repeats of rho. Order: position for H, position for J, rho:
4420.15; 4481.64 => 1.9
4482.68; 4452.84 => 1.9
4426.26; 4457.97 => 3.1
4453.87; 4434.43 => 2.8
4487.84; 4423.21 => 3.3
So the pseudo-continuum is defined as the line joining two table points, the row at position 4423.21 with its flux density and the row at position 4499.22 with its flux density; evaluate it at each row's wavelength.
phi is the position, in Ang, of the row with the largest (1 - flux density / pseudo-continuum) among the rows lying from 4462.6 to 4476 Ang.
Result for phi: 4473.40 Ang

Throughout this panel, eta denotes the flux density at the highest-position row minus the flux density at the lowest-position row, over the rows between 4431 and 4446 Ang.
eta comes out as 2.8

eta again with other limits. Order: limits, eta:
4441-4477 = 4.2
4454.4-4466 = 0.8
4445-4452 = 0.7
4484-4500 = -3.6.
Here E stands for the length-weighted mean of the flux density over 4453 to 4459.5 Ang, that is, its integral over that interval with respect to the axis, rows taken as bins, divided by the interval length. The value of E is 19.0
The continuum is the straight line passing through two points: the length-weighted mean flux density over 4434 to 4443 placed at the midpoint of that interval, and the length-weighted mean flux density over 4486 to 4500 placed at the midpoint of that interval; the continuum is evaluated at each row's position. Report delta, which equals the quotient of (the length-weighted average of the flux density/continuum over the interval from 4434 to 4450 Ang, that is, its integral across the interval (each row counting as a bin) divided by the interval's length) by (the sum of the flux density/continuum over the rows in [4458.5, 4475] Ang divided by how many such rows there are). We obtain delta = 1.040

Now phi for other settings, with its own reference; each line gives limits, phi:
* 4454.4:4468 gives 4462.08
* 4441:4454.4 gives 4444.65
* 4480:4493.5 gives 4489.91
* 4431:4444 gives 4436.47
